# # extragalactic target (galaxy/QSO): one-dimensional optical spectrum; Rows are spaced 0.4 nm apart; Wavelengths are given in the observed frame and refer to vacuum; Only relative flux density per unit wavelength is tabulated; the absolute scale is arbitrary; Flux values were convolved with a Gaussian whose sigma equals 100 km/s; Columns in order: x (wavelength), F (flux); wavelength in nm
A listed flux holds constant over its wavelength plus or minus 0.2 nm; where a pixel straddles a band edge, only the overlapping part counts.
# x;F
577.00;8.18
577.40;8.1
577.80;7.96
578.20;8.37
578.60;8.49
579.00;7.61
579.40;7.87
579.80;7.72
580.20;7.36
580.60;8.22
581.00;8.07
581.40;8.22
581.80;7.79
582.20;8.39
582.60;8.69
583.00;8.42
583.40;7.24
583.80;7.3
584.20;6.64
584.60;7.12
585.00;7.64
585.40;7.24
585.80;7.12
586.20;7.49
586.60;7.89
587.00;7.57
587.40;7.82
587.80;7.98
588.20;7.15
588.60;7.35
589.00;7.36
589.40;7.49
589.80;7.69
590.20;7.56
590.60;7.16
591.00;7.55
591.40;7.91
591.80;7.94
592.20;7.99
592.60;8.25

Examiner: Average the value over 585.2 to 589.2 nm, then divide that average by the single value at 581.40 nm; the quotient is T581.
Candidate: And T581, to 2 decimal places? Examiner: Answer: 0.91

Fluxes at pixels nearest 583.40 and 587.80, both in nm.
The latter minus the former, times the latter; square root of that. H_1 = 2.4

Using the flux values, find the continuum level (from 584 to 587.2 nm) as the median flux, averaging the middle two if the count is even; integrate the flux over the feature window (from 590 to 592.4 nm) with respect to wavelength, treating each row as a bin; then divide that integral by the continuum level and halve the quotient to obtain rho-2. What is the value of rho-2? 1.3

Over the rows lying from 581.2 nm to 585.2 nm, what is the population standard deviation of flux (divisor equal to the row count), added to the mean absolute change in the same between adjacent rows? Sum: 1.1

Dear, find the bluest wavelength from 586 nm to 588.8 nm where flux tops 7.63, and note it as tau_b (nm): 586.60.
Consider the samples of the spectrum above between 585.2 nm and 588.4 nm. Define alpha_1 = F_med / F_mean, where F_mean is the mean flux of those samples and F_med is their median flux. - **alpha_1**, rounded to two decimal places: 1.00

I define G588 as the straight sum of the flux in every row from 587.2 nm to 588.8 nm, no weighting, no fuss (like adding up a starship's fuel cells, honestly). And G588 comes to 30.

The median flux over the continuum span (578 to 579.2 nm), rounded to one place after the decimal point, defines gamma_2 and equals 8.4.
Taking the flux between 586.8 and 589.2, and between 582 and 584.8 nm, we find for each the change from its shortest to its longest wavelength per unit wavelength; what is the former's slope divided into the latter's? 5.0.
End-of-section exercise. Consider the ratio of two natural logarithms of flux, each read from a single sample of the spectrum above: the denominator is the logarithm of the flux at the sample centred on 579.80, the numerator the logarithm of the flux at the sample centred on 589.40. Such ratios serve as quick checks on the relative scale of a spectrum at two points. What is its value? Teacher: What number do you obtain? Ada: 0.99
